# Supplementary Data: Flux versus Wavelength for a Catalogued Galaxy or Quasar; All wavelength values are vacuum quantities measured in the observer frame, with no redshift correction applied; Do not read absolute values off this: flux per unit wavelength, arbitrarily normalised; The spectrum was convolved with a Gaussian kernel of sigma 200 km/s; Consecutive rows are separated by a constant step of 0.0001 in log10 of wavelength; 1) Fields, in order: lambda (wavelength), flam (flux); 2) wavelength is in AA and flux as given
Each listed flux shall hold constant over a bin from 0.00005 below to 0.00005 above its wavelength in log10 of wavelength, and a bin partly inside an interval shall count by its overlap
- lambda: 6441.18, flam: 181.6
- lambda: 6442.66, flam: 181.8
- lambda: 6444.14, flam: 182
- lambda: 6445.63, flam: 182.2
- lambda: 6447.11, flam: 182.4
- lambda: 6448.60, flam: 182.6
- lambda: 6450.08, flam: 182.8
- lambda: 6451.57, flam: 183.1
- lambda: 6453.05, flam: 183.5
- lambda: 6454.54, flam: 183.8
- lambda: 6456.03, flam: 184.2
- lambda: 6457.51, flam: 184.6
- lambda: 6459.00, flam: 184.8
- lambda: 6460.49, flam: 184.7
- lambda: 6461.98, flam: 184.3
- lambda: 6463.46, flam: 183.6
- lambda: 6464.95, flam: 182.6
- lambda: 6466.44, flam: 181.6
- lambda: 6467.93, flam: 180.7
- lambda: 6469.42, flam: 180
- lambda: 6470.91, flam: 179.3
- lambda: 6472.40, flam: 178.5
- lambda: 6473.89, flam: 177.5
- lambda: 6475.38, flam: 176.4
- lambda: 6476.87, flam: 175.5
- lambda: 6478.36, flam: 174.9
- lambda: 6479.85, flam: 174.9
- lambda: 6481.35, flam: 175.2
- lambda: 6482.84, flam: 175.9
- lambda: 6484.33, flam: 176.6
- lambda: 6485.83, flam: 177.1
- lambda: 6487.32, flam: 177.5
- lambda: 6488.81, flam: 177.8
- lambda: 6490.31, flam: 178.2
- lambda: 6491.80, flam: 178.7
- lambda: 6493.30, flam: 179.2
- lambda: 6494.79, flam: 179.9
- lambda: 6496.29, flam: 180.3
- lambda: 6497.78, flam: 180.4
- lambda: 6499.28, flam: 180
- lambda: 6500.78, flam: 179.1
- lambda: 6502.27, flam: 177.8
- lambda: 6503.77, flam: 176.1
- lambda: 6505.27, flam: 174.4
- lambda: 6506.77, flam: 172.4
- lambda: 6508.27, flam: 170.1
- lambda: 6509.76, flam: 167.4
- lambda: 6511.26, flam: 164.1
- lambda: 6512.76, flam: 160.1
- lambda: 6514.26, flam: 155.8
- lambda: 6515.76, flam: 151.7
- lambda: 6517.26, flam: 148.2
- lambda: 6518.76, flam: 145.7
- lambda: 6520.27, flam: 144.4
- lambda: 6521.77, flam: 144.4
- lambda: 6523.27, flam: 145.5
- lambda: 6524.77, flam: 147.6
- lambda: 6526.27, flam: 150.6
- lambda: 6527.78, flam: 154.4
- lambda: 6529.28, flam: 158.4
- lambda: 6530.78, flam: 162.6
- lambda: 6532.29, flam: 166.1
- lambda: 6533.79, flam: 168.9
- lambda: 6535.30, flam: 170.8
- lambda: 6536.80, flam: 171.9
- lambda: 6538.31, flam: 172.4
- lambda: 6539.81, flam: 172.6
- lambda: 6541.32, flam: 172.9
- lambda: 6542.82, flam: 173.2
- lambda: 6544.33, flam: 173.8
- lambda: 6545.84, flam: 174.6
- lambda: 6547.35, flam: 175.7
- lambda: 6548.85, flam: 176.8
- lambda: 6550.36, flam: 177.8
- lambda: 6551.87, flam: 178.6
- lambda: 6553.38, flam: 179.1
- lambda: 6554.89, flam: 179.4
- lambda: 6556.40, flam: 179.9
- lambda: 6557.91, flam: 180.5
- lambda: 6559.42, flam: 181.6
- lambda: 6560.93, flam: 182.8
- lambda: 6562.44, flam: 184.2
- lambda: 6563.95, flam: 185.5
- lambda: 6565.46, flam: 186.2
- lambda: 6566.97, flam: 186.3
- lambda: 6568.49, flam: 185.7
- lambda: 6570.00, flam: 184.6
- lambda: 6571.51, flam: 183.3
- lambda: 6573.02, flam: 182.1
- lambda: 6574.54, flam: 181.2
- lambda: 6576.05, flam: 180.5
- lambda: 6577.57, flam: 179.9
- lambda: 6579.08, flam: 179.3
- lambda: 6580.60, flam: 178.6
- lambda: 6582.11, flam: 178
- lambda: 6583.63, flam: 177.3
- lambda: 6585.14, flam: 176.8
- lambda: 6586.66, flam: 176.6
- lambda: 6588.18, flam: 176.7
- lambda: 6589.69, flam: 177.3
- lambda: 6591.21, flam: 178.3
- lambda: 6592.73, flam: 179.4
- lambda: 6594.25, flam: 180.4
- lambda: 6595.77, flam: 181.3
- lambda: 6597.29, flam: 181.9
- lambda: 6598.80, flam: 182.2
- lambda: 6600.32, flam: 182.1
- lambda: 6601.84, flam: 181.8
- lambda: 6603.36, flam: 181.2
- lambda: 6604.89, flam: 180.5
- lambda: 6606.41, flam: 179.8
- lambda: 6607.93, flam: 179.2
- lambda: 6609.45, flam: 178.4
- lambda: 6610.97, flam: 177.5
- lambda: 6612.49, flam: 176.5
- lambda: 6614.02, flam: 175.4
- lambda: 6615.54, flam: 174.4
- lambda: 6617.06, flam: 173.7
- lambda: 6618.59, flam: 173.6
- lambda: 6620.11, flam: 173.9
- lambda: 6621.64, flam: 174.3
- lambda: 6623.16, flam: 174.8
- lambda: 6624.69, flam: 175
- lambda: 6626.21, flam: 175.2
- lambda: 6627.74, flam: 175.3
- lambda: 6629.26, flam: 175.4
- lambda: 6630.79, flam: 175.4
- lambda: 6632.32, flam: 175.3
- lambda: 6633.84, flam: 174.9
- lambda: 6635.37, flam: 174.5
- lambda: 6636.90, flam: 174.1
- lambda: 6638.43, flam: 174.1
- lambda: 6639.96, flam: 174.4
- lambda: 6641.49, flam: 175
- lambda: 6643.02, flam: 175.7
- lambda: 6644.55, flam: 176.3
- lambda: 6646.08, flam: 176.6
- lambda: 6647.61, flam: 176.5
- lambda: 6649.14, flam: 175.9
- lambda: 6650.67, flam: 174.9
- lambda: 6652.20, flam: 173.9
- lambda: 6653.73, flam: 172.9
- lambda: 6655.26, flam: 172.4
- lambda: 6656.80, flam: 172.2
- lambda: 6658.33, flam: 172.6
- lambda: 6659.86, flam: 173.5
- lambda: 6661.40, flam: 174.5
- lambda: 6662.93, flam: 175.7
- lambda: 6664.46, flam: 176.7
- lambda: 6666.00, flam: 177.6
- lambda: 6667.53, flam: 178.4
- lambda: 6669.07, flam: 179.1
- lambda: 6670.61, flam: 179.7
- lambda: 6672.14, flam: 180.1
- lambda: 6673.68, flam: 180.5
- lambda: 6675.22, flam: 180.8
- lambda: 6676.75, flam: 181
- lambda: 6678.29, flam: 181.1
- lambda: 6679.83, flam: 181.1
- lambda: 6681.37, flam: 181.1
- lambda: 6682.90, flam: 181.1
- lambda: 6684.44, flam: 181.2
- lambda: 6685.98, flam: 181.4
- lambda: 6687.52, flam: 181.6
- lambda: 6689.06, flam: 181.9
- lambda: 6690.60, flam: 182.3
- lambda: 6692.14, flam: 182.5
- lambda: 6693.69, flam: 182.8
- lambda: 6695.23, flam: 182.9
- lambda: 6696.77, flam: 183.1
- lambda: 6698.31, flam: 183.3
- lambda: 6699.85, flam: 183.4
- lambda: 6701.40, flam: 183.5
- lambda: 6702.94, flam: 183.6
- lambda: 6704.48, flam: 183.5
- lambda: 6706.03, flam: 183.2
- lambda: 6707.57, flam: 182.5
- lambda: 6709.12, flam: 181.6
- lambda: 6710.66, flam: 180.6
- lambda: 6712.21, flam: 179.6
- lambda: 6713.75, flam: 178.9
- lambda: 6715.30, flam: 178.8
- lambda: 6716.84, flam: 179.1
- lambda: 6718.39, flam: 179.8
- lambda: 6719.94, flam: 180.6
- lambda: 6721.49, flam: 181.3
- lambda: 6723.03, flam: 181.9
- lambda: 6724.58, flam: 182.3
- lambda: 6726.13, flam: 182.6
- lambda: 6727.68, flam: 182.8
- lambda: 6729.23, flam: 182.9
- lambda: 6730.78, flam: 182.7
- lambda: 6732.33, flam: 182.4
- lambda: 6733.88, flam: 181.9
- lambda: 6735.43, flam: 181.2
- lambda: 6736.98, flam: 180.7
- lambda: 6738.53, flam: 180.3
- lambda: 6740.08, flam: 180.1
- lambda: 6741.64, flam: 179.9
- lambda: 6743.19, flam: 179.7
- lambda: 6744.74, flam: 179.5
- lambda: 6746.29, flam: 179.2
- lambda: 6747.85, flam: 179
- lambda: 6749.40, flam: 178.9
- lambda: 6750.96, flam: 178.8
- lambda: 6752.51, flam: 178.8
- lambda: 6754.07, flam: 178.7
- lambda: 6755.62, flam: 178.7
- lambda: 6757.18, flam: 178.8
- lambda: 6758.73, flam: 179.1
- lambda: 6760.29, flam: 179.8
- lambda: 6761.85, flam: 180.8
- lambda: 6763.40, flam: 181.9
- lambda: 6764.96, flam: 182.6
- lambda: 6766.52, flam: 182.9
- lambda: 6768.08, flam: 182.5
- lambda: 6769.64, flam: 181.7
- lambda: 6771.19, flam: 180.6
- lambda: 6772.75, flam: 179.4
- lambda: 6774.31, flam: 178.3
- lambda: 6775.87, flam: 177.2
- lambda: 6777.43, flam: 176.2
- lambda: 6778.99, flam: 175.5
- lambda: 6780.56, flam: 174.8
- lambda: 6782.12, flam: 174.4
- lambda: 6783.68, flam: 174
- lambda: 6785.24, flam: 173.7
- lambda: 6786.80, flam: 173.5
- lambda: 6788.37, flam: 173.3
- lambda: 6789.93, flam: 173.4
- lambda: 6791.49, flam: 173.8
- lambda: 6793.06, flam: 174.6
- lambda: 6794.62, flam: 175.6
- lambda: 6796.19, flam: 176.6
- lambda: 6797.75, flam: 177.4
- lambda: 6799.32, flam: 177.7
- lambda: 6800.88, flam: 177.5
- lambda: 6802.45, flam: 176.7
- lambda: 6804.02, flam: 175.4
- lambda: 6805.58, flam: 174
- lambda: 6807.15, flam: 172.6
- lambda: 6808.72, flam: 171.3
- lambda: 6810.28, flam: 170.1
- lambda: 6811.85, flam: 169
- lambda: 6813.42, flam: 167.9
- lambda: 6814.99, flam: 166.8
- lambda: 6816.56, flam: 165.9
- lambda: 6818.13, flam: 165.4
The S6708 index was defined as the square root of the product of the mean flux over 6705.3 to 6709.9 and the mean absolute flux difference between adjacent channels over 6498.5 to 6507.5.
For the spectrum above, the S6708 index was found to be 17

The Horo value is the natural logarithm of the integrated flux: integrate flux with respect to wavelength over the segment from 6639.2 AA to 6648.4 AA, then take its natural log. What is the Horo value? 7.39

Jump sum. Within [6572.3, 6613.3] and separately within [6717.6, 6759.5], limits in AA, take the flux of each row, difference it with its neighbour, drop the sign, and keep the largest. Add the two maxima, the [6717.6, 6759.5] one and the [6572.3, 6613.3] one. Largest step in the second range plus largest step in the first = 1.90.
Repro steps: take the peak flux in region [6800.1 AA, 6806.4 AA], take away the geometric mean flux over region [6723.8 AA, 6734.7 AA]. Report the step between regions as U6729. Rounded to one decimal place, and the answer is -5.0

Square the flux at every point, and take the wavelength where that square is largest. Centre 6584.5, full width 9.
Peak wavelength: 6580.60 AA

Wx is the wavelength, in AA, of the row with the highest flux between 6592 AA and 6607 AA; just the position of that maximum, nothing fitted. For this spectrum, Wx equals 6598.80 AA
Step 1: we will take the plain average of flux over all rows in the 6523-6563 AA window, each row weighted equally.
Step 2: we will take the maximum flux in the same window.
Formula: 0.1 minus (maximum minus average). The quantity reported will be -13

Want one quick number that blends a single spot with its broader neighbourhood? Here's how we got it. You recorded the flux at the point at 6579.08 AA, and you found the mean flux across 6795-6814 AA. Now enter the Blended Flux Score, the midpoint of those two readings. 177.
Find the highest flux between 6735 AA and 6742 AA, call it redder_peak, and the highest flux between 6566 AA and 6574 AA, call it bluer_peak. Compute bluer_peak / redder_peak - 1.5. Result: -0.472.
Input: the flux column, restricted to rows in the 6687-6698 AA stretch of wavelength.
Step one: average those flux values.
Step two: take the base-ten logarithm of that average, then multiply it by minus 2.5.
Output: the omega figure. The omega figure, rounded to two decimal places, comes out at -5.65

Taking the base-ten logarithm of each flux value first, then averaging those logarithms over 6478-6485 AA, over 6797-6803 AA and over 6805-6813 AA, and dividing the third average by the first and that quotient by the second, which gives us 0.443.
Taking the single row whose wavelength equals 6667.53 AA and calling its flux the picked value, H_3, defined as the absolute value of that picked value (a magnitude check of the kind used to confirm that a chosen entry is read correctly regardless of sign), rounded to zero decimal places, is 178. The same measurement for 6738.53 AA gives 180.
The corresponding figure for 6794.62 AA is 176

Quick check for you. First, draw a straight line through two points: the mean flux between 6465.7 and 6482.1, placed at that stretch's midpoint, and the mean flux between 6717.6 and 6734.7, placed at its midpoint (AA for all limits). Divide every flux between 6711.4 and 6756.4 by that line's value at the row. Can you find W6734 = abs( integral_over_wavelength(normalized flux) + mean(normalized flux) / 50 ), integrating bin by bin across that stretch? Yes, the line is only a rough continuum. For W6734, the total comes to 45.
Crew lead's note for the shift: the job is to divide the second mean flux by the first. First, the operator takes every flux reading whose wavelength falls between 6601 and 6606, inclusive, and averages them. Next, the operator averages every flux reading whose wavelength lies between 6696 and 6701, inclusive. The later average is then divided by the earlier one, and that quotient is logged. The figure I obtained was 1.01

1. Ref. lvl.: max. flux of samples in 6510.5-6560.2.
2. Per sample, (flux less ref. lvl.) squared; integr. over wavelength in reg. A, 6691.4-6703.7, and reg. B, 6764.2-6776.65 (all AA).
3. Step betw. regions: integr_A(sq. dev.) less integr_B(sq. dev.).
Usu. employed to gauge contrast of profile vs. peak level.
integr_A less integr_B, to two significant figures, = -31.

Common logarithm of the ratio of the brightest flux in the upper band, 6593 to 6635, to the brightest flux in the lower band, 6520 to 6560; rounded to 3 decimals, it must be 0.001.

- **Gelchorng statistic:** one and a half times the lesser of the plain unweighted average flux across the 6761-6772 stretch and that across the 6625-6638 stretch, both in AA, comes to 263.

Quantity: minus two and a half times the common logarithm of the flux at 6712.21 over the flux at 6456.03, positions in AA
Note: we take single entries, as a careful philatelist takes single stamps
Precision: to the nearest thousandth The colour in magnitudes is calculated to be 0.027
